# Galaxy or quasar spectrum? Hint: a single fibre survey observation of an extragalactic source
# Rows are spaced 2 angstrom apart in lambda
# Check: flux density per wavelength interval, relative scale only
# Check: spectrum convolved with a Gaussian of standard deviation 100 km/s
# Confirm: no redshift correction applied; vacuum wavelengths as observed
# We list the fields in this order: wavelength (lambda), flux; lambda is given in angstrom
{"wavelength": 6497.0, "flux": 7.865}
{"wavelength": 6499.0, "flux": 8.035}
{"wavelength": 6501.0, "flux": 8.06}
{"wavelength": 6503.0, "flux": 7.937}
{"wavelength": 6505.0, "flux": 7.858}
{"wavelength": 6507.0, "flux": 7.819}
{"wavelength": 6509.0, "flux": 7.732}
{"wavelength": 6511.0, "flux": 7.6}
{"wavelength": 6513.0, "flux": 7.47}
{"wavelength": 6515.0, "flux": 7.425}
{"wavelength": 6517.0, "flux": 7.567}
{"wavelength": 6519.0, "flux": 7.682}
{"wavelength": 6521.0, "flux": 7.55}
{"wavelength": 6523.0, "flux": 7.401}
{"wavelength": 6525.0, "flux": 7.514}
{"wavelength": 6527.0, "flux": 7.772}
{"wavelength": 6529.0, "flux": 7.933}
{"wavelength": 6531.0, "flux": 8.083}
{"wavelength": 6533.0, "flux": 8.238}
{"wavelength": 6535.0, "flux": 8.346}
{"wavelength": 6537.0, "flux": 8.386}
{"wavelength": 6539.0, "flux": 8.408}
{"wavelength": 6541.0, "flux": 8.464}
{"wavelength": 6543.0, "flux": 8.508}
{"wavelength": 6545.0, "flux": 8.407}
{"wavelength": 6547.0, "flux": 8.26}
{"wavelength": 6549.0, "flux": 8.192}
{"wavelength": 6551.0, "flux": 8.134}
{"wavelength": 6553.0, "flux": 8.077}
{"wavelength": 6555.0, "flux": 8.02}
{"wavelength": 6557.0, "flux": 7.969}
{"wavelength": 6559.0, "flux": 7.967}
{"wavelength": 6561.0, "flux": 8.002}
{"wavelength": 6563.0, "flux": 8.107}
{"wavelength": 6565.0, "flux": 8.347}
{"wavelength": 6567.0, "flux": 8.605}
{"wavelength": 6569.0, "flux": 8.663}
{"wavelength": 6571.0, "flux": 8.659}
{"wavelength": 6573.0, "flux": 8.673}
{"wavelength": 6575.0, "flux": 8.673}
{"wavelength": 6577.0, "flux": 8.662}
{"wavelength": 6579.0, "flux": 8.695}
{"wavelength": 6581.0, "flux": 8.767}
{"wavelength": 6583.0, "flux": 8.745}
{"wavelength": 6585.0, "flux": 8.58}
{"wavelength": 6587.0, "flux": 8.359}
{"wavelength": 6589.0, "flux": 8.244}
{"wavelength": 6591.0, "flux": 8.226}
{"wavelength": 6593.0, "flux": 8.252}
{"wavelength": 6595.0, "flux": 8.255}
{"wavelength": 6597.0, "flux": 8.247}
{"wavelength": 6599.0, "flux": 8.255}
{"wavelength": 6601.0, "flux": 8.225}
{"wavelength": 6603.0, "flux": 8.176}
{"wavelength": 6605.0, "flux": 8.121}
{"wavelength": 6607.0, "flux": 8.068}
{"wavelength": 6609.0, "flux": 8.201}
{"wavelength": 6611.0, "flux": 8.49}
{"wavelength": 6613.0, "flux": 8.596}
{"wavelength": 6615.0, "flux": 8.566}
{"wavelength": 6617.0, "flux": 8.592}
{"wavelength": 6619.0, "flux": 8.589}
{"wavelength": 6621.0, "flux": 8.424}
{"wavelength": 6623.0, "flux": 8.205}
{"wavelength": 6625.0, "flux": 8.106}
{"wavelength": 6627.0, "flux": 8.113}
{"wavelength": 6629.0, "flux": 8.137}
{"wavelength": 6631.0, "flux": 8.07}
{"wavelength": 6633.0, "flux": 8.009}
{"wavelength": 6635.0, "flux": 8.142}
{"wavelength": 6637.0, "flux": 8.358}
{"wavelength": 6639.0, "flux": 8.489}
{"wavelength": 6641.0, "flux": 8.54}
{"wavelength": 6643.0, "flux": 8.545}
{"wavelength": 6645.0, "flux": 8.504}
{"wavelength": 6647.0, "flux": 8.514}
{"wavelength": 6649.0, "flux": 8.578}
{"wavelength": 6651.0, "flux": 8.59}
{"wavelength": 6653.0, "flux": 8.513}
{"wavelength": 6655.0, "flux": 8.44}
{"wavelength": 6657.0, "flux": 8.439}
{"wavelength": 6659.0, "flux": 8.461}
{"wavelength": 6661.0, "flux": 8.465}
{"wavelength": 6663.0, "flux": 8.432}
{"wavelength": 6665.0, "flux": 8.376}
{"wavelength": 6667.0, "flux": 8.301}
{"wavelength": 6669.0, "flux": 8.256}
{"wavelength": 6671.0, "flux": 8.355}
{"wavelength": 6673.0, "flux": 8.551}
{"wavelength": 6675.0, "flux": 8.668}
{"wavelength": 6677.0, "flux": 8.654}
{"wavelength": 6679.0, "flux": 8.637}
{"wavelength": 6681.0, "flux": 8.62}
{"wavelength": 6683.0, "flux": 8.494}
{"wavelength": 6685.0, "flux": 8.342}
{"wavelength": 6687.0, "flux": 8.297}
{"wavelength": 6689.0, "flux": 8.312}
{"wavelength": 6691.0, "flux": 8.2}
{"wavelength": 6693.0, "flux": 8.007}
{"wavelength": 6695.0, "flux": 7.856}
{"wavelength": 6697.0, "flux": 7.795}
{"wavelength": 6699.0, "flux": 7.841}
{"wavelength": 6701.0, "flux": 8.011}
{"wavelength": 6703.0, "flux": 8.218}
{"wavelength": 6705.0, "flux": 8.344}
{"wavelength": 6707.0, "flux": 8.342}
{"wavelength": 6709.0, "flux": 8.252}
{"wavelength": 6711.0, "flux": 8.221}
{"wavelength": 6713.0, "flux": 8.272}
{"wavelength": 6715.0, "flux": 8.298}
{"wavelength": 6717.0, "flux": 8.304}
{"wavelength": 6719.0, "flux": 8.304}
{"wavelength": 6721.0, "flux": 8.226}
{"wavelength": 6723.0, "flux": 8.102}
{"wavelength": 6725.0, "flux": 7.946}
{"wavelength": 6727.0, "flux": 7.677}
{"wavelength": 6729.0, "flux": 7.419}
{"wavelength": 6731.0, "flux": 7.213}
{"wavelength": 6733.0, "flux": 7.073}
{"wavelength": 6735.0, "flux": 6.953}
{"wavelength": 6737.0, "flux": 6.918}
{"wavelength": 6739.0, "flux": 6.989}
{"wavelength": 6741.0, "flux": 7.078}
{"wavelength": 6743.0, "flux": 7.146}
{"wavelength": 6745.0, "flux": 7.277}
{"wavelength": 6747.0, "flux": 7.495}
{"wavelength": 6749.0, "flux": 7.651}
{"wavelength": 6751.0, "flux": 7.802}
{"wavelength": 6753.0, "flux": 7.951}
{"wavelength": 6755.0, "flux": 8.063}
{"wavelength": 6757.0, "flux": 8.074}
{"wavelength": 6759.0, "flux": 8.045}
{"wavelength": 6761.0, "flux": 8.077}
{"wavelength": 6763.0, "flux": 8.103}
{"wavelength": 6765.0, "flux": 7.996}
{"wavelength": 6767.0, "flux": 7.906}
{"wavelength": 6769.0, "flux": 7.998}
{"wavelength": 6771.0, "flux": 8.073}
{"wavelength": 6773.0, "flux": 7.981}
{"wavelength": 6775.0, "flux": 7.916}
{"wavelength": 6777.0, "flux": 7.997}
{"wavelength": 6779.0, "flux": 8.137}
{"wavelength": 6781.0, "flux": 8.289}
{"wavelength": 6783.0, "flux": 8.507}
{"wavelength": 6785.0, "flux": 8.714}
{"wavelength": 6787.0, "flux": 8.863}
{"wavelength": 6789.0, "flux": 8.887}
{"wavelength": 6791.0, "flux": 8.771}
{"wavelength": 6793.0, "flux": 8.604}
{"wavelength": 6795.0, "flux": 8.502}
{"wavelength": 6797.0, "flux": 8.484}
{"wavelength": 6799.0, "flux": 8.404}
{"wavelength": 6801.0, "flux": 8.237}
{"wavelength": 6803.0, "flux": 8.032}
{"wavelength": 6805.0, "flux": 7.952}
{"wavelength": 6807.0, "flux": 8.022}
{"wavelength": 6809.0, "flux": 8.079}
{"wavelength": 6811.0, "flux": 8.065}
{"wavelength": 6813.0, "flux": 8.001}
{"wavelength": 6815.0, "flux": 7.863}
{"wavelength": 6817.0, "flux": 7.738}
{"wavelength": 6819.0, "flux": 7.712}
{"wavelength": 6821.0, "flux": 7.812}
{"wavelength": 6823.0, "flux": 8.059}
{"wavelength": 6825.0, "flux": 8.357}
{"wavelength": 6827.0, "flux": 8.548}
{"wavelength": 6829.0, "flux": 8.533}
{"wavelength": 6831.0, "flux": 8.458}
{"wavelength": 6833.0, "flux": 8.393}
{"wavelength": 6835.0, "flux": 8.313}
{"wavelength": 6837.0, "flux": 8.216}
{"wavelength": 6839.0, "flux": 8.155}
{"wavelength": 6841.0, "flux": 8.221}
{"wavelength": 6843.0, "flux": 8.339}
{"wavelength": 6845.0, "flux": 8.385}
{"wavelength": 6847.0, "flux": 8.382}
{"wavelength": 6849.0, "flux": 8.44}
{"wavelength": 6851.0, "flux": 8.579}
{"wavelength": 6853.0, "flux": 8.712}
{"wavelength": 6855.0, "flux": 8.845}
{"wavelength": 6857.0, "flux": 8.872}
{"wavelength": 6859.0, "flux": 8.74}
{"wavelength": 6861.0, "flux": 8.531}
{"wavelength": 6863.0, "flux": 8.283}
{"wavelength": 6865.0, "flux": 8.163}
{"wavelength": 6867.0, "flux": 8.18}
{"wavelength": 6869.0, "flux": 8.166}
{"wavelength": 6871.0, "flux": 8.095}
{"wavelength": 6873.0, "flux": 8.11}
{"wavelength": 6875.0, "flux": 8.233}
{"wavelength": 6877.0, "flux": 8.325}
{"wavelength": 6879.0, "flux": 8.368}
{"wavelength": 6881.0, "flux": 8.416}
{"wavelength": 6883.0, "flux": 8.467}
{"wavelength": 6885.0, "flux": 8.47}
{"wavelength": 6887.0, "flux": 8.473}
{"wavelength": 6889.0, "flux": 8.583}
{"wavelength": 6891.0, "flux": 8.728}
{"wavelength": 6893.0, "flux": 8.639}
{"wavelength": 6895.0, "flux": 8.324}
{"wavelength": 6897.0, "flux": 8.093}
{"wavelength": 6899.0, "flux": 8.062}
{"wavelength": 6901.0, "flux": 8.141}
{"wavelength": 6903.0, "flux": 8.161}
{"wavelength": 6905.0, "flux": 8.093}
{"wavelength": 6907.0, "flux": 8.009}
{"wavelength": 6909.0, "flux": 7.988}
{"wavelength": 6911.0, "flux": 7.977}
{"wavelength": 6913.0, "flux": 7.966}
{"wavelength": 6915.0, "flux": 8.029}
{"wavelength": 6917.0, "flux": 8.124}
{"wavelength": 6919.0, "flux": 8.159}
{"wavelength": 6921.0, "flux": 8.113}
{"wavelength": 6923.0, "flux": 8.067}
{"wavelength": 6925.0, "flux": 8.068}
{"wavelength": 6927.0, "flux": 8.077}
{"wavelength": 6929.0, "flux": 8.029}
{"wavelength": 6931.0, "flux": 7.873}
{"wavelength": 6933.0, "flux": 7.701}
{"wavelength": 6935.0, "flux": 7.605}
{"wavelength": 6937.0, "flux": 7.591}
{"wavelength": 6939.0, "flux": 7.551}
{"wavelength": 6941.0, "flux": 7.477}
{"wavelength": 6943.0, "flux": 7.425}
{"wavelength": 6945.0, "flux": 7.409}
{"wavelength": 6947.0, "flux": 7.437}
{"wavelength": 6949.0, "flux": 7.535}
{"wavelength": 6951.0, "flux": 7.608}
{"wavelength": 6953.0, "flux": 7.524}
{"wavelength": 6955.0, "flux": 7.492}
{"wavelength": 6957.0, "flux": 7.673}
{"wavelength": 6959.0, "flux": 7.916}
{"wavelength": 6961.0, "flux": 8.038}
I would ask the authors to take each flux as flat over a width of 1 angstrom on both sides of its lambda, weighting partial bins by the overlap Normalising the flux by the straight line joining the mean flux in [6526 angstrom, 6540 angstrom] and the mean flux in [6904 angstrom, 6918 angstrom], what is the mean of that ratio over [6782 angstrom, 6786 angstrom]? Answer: 1.07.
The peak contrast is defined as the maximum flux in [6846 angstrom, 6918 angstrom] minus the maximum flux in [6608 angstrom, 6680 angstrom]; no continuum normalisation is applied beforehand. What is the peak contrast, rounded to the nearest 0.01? 0.20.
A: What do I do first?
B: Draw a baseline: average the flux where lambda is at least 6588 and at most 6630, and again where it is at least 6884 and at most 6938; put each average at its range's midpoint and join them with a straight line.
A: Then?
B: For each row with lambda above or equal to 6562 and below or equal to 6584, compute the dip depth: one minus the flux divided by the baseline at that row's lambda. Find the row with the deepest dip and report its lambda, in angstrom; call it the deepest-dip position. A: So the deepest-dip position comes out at 6563.0 angstrom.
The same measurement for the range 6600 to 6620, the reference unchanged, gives 6607.0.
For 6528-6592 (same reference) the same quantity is 6529.0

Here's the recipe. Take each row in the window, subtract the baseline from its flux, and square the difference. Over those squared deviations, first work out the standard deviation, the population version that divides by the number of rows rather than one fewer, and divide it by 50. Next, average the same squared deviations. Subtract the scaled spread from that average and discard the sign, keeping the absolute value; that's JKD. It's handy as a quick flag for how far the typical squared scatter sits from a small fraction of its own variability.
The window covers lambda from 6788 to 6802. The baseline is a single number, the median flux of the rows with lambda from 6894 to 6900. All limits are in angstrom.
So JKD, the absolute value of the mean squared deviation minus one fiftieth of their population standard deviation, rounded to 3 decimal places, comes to 0.252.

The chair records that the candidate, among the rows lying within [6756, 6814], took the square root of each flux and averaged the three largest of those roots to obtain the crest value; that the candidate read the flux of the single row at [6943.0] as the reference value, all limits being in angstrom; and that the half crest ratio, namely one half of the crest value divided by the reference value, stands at 0.200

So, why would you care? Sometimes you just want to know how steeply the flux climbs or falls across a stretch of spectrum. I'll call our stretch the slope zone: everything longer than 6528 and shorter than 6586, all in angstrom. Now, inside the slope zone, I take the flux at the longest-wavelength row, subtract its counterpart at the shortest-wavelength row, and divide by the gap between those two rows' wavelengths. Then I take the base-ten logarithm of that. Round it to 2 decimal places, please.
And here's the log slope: -1.94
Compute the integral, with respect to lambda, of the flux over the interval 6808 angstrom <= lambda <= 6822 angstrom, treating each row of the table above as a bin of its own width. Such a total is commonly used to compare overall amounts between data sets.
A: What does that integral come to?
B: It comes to 111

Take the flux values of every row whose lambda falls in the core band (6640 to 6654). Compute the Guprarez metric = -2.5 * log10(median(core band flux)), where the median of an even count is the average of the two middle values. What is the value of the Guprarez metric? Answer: -2.33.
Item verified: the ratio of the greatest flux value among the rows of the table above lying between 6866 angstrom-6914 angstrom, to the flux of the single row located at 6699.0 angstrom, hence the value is 1.11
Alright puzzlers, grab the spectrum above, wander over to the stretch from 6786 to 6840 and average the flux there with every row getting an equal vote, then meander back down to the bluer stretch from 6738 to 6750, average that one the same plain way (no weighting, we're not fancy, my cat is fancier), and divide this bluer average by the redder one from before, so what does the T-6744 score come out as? 0.88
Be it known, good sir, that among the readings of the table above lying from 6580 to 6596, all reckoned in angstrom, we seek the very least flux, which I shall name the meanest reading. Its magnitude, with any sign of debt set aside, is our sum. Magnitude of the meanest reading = 8.23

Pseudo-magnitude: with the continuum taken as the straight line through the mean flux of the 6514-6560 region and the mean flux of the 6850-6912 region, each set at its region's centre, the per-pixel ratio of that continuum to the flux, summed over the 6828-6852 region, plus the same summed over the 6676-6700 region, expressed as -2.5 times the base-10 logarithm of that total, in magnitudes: -3.44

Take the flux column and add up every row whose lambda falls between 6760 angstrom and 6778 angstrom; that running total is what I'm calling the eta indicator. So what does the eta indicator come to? 72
